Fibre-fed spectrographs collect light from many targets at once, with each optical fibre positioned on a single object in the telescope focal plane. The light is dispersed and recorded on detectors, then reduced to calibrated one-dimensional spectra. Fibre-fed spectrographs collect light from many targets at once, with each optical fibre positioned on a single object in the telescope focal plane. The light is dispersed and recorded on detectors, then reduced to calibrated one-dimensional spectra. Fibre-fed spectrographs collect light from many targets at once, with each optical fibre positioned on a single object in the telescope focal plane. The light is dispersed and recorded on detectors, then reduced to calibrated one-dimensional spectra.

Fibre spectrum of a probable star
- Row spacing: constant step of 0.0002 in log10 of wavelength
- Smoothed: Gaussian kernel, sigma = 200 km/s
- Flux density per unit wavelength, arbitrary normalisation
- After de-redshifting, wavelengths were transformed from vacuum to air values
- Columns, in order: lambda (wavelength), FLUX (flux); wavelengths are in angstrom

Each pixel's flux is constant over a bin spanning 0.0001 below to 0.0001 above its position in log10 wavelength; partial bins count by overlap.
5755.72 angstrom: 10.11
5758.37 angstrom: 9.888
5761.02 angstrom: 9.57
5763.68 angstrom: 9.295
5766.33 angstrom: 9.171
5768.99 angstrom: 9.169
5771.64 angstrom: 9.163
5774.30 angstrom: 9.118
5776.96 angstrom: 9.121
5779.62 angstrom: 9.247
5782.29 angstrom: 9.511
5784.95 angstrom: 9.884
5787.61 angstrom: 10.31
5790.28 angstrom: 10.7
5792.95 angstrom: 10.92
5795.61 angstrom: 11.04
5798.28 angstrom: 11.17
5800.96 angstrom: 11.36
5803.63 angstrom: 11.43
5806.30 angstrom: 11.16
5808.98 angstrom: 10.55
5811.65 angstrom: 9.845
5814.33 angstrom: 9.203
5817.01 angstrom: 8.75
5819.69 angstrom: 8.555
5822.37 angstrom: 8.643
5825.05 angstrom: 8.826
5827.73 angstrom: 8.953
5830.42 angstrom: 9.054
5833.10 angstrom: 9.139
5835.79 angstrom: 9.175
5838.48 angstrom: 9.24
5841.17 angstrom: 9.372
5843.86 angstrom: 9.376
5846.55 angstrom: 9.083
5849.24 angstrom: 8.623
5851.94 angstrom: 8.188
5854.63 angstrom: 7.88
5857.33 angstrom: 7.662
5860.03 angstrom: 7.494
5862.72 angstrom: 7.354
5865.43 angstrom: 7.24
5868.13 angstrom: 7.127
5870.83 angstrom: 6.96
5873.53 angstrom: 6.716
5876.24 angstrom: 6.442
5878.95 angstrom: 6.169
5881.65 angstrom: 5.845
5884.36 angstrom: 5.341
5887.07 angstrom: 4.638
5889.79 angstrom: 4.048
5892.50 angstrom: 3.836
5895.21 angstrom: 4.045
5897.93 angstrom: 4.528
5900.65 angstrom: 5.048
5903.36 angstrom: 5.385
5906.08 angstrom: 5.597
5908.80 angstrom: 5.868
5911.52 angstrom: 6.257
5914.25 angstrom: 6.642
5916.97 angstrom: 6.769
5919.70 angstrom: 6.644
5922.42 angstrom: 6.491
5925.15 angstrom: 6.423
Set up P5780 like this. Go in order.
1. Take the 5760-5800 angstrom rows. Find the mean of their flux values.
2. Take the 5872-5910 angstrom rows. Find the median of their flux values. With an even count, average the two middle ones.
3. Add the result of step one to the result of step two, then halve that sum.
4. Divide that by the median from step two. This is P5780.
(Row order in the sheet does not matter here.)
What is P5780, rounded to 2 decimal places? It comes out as 1.42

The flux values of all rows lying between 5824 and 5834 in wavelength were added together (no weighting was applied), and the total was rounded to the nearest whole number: 36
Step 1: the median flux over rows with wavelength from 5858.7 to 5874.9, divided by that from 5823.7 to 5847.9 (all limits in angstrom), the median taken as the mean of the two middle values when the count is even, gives 0.79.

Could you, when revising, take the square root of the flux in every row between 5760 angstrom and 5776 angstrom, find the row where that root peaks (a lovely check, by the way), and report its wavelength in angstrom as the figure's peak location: 5761.02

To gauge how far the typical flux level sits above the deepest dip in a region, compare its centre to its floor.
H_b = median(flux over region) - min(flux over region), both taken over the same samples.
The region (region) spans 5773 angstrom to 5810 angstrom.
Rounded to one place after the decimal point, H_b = 1.5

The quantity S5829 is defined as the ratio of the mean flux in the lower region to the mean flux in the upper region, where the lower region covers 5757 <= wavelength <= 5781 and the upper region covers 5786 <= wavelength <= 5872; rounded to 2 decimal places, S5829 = 1.01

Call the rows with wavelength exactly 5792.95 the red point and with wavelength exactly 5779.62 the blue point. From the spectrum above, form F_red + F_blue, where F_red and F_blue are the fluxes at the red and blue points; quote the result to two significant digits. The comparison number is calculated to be 20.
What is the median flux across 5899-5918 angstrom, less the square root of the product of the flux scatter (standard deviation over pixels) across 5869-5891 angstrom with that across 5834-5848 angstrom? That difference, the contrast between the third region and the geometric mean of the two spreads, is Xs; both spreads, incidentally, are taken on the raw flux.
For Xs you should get 5.5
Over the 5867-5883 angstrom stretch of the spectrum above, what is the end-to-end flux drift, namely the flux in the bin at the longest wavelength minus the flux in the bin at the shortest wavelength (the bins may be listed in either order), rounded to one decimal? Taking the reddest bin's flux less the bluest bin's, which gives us -1.3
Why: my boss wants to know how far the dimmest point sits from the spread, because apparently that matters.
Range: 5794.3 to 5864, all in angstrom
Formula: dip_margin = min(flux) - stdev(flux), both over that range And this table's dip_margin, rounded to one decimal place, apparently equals 6.2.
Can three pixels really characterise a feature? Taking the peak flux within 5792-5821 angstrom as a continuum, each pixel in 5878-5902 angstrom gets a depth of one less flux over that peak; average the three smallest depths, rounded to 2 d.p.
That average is 0.49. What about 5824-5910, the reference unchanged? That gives 0.18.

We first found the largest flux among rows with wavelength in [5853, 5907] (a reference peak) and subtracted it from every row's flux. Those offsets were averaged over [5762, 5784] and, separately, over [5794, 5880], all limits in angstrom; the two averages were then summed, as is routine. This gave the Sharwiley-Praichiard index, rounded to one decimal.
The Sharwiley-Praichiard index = 2.3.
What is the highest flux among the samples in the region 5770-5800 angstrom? 11.17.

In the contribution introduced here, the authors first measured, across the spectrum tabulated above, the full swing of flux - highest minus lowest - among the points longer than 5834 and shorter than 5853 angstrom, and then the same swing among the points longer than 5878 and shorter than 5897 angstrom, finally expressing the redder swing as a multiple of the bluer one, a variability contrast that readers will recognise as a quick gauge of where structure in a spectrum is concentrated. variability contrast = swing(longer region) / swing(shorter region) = 2.0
